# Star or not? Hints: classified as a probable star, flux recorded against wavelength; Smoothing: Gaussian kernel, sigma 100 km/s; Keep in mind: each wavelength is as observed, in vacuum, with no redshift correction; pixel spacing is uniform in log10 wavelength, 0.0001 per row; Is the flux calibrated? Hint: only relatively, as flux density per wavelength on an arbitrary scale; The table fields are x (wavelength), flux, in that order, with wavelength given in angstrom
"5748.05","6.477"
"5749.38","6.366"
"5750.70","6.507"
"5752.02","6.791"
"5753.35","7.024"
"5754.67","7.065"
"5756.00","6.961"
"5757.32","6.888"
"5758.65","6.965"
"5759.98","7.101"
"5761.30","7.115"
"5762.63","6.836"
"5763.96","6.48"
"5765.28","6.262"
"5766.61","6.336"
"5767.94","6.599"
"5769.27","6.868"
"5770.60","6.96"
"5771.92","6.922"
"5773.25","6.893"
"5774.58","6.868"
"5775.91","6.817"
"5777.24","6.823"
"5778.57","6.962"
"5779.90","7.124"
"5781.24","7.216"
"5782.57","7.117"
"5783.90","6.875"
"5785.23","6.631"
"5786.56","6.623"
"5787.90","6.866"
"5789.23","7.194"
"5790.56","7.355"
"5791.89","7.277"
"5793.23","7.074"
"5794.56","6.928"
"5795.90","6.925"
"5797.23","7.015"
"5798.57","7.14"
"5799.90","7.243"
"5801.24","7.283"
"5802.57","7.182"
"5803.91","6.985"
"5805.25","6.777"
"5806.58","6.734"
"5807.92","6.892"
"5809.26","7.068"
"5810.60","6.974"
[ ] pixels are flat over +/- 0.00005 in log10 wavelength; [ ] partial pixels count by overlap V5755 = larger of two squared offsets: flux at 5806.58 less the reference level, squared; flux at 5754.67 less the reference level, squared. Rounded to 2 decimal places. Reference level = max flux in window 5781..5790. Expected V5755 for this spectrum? 0.23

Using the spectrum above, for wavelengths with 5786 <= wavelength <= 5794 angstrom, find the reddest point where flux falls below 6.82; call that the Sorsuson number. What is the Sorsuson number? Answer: 5786.56 angstrom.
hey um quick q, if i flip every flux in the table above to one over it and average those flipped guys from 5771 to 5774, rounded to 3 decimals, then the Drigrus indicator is 0.145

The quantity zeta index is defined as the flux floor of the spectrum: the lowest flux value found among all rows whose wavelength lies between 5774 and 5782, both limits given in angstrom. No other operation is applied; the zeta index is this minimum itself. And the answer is 6.817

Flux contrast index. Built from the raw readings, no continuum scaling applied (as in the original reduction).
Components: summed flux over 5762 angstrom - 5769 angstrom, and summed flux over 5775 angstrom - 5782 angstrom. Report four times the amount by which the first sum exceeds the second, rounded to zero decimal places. -10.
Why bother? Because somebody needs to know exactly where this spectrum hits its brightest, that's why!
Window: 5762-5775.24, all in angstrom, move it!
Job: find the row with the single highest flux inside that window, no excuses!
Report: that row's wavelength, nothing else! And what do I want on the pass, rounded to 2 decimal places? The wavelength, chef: 5770.60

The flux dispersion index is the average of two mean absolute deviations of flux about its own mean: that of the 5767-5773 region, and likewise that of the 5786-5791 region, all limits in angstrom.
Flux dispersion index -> 0.192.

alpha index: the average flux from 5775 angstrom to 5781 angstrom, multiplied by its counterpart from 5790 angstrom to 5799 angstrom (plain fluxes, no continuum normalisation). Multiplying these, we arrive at 49.2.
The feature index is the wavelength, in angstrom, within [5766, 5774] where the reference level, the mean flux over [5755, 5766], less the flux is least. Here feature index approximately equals 5770.60 angstrom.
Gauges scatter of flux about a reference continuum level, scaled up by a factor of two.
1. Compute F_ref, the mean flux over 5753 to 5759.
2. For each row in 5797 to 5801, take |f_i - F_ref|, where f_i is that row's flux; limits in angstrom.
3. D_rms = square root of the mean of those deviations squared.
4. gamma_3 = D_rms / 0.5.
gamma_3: 0.36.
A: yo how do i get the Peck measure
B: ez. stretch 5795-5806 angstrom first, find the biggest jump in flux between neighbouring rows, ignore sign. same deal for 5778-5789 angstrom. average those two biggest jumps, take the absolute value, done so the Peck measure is 0.226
